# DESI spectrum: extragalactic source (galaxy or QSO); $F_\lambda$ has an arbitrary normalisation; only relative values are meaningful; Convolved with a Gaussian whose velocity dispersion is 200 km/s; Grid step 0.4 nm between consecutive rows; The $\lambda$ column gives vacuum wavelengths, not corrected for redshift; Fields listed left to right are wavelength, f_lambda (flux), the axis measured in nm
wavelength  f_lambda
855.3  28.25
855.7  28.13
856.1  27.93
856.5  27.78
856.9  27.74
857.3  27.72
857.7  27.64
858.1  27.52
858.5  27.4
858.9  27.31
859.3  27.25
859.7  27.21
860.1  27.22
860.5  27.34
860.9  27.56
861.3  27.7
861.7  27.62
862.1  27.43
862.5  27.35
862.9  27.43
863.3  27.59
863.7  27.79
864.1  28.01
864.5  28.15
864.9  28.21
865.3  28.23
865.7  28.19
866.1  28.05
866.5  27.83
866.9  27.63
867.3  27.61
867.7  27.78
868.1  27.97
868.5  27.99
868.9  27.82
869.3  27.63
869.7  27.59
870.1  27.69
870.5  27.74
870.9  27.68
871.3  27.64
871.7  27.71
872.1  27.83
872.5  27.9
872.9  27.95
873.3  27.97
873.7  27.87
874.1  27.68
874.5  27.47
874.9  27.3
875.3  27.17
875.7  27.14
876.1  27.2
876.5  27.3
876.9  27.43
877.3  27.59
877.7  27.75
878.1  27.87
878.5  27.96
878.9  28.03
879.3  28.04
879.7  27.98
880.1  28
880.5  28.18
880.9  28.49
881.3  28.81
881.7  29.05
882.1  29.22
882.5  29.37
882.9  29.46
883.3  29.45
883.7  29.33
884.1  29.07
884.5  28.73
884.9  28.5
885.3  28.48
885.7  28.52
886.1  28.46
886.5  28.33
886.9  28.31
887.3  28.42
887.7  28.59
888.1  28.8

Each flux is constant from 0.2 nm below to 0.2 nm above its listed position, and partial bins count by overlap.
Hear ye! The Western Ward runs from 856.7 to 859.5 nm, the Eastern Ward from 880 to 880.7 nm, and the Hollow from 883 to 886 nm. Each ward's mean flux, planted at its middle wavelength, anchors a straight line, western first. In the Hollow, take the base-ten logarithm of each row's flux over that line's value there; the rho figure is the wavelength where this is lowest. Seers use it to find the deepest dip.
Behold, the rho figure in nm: 885.3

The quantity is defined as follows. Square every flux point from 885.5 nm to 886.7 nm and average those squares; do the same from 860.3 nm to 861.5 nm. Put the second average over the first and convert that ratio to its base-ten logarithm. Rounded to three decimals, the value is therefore -0.028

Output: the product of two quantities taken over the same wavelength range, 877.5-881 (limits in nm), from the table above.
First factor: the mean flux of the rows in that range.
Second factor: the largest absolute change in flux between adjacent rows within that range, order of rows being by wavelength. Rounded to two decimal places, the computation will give 8.69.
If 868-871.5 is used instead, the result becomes 5.27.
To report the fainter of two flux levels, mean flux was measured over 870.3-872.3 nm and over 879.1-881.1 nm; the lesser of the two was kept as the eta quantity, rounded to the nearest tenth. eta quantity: 27.7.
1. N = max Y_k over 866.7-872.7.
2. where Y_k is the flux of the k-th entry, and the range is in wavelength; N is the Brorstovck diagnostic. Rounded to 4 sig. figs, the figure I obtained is 27.99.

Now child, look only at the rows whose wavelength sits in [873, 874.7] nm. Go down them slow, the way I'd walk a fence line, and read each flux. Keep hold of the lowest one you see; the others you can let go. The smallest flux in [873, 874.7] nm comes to 27.47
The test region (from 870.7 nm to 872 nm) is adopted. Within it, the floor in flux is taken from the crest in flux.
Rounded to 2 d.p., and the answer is 0.07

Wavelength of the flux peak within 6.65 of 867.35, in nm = 865.3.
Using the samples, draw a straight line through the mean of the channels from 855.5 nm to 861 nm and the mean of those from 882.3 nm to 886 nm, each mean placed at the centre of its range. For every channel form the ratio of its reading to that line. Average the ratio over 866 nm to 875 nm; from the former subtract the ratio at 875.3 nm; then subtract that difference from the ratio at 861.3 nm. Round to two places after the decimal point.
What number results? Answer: 0.97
